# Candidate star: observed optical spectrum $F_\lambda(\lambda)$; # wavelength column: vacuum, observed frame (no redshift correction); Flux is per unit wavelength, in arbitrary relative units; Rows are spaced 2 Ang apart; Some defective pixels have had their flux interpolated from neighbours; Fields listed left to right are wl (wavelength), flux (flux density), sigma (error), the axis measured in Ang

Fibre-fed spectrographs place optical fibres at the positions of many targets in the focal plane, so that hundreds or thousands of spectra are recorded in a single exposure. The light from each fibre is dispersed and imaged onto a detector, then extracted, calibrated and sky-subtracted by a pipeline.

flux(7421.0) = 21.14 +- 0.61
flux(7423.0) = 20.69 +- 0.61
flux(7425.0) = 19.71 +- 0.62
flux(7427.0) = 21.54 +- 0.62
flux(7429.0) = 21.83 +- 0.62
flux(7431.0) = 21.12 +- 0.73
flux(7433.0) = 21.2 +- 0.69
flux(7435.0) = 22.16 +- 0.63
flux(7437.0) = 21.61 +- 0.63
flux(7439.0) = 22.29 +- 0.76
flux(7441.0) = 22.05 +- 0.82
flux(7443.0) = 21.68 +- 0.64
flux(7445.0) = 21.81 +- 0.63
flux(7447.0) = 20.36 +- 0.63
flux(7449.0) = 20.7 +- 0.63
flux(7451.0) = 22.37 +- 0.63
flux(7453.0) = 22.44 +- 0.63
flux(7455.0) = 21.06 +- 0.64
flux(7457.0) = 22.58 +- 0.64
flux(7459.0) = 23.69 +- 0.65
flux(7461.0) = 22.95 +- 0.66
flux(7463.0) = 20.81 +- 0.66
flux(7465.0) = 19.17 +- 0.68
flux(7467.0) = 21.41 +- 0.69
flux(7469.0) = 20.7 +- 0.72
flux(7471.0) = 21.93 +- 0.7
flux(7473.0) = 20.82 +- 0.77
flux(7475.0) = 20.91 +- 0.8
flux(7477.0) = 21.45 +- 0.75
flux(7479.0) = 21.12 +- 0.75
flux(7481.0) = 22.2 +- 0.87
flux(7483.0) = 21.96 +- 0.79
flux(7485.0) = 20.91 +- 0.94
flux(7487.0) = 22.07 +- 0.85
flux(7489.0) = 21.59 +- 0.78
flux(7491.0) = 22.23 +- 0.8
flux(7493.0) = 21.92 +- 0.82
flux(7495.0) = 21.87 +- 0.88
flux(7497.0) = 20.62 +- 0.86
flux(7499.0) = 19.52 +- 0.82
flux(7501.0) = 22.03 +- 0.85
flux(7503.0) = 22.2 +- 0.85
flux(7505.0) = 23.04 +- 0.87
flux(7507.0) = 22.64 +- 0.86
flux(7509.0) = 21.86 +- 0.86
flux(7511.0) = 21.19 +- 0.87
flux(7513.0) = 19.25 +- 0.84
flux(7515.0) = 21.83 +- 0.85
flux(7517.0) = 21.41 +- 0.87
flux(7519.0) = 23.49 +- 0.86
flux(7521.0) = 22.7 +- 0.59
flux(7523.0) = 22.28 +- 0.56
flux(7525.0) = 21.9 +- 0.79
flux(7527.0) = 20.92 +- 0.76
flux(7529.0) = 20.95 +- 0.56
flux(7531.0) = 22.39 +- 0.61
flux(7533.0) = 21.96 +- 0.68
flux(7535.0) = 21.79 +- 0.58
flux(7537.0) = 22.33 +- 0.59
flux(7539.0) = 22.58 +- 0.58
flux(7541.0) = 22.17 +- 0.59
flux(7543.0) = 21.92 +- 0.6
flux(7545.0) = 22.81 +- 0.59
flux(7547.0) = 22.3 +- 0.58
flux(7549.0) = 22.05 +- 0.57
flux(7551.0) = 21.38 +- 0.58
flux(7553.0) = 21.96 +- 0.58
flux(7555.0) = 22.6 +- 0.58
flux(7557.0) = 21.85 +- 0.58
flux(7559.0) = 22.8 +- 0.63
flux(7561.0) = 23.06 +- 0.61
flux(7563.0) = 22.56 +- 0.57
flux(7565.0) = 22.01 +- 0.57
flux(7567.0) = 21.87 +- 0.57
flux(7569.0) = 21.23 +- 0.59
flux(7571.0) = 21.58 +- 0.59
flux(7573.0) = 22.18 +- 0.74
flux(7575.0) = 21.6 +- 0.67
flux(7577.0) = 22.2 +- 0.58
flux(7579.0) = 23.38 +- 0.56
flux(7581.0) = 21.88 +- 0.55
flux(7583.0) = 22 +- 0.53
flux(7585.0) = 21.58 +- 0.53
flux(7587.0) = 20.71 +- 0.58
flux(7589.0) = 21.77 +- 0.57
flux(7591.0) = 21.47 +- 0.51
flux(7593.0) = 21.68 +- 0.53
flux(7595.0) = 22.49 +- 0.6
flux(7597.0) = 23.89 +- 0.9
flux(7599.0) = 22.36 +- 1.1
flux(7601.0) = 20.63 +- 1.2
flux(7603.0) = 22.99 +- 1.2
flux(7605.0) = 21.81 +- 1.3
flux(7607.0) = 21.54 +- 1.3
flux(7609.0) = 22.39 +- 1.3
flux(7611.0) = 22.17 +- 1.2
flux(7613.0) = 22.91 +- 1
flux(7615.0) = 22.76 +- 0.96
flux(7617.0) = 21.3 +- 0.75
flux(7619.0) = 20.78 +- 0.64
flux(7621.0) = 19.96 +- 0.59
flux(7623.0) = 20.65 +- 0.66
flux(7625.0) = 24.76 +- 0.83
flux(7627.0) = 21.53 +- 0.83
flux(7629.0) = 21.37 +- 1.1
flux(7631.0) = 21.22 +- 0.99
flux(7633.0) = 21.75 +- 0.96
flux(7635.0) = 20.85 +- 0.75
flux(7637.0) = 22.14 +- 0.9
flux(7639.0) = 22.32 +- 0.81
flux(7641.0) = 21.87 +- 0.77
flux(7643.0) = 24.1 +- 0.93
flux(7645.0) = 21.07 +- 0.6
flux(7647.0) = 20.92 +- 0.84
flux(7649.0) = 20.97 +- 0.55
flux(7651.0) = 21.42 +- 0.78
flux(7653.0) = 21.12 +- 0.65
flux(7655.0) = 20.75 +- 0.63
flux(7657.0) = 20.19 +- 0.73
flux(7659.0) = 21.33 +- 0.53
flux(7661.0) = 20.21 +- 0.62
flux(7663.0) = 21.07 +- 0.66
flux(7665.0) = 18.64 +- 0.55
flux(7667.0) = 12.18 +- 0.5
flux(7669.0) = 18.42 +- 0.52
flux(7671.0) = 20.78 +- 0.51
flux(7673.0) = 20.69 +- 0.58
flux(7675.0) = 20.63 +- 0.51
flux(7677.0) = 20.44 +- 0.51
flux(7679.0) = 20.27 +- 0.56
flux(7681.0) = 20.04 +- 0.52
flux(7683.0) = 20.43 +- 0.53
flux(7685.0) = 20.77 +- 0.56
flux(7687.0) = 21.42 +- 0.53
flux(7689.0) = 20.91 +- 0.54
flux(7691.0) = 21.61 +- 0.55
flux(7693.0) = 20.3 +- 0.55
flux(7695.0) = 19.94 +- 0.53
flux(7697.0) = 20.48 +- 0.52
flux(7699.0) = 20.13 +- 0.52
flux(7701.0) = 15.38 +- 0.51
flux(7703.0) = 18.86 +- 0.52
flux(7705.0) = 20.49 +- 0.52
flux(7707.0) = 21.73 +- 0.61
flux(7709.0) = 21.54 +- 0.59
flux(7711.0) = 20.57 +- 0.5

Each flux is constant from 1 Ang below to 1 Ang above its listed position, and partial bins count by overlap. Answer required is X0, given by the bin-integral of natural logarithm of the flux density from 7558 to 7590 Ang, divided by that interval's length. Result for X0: 3.09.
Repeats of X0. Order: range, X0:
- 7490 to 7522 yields 3.08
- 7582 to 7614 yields 3.09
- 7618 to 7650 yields 3.07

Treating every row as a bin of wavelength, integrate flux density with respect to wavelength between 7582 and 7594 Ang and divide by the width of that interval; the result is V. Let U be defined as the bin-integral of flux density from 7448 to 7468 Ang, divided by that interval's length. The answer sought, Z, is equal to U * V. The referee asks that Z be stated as 468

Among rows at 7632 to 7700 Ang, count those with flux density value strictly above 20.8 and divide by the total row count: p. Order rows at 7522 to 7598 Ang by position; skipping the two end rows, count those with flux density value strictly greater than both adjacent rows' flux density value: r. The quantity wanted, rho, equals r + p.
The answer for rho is 9.5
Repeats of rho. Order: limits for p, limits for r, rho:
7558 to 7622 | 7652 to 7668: 2.9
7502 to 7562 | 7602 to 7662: 9.0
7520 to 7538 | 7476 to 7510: 5.0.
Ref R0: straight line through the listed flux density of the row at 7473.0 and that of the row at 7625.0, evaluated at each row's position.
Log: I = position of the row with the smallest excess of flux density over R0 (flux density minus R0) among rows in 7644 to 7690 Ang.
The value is 7667.0 Ang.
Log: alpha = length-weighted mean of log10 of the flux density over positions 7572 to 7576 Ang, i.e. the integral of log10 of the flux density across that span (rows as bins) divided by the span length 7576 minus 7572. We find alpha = 1.34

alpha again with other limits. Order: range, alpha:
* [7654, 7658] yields 1.31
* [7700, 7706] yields 1.26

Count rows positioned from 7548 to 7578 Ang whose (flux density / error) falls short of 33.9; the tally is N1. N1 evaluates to 2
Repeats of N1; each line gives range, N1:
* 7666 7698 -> 1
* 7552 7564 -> 0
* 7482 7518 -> 18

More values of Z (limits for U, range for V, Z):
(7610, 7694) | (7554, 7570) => 466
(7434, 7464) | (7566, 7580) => 482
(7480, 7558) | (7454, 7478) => 469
